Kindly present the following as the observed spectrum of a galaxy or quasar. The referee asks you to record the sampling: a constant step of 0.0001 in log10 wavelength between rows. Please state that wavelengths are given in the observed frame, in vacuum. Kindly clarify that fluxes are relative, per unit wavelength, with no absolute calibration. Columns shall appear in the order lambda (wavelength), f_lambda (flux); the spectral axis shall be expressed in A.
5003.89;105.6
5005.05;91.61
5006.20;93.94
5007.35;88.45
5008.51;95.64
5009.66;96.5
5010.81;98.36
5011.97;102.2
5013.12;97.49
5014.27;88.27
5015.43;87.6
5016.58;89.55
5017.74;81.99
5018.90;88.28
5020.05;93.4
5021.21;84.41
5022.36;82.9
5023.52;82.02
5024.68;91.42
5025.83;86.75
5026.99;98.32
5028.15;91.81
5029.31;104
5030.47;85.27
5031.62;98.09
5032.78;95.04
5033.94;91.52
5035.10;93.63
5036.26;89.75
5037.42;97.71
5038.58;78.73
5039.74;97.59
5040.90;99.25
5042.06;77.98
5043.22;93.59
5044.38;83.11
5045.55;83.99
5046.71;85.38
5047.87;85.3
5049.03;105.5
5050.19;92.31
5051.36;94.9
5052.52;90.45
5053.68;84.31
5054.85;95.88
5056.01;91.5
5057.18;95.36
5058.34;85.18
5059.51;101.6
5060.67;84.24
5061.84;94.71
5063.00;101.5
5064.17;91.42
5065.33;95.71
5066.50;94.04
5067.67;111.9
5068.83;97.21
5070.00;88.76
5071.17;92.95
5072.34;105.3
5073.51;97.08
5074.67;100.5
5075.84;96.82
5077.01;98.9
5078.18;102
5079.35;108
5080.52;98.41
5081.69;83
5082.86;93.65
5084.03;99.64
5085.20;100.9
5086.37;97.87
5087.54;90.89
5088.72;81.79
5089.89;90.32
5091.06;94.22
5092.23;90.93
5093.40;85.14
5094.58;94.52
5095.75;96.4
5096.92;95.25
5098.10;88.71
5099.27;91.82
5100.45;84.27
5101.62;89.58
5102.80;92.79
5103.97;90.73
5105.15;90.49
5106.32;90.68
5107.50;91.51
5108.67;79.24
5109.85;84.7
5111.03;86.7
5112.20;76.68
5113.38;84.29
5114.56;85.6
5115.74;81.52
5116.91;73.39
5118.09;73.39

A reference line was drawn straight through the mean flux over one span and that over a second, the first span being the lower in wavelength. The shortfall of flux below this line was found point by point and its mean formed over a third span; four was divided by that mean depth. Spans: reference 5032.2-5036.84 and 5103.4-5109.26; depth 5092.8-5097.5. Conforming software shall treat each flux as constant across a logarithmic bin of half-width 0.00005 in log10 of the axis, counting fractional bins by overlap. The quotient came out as -1.09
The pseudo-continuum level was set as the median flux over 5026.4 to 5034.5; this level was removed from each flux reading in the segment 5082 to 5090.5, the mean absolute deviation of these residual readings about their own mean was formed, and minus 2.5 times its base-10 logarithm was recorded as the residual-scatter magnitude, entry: -1.8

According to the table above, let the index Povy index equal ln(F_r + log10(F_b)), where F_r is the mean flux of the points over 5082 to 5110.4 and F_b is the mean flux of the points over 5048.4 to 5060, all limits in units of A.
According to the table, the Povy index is 4.53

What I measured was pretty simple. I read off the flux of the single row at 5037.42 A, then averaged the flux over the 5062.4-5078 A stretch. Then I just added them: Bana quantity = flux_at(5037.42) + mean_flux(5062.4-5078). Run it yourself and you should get 196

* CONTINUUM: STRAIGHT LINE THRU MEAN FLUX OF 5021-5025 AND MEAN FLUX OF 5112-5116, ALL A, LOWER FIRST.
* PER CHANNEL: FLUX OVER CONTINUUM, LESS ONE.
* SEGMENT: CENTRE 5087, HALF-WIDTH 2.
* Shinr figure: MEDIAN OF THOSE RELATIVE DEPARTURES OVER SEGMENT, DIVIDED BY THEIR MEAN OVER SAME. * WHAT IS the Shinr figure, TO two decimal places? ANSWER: 1.15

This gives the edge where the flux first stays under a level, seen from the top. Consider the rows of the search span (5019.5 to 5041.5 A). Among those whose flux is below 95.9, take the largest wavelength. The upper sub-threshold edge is 5038.58 A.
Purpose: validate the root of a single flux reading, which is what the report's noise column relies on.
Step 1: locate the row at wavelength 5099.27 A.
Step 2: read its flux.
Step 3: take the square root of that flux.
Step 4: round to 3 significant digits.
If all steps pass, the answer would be 9.58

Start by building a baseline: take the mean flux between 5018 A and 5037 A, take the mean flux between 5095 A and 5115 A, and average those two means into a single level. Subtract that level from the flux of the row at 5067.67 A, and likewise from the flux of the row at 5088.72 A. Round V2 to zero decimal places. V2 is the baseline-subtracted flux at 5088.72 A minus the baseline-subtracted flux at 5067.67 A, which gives -30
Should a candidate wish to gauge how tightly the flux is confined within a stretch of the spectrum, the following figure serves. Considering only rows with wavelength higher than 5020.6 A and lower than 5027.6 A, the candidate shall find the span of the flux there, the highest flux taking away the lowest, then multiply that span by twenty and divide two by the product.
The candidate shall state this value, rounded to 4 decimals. 0.0061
